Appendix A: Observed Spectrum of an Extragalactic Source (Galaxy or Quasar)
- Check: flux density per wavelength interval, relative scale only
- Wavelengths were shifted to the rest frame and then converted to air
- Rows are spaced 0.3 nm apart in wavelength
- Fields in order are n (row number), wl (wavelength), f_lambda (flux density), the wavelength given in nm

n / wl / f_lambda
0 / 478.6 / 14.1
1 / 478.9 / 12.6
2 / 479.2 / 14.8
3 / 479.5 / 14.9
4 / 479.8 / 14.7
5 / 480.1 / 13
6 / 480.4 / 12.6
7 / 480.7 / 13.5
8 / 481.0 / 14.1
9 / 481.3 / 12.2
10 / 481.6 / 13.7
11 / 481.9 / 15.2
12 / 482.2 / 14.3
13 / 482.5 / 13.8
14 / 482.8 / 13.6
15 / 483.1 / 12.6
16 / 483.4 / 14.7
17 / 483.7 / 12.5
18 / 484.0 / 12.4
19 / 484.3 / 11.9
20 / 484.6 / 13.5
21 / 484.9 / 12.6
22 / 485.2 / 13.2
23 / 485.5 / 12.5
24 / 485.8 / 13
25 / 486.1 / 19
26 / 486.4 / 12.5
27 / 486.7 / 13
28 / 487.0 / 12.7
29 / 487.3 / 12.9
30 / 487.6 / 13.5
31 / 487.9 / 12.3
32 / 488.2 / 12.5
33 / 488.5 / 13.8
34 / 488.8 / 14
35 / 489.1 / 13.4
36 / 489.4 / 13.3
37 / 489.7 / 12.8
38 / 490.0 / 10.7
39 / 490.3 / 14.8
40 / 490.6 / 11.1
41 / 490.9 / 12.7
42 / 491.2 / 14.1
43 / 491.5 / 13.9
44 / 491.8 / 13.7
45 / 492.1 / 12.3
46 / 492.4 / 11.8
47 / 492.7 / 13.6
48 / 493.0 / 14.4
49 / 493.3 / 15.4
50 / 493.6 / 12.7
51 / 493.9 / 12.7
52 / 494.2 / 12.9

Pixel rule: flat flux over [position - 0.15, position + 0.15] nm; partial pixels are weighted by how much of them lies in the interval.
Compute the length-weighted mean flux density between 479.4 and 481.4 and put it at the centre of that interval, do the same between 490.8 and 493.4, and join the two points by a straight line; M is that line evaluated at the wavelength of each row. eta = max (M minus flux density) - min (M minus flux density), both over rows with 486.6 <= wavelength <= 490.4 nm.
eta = 4.1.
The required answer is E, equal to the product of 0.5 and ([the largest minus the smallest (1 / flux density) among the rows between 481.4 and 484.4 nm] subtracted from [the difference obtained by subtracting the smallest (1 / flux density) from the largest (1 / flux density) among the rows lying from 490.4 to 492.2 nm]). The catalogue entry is 0.000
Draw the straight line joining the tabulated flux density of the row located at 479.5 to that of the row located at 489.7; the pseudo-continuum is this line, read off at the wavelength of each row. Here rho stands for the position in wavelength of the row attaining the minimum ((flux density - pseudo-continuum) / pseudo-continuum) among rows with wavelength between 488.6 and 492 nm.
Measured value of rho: 490.0 nm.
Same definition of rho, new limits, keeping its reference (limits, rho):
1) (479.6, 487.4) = 481.3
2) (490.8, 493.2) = 492.4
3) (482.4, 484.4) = 484.3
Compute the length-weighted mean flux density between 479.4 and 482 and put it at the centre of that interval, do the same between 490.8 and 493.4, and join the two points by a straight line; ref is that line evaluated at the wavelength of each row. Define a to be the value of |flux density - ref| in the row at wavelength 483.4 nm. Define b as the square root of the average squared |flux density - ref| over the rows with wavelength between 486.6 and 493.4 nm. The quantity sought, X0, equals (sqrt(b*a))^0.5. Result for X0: 1.05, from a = 1.0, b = 1.17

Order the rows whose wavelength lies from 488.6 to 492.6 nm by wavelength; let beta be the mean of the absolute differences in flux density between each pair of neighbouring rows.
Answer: 1.4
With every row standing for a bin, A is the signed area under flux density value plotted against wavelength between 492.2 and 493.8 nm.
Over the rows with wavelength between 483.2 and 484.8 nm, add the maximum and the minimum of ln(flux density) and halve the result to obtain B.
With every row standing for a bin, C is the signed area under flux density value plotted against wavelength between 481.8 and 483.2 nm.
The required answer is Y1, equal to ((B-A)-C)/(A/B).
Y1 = -4.60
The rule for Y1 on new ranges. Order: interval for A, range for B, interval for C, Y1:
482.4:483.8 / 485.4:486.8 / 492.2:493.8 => -5.48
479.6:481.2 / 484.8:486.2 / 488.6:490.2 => -5.00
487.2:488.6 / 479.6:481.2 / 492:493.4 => -4.95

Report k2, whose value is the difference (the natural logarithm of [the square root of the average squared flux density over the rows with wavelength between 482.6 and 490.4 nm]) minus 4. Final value -1.41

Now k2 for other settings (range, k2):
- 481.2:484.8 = -1.40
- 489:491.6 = -1.43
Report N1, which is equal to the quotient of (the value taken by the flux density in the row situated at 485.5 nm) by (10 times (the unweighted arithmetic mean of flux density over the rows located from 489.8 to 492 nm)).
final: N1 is 0.096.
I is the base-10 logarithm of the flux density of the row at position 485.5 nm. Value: 1.10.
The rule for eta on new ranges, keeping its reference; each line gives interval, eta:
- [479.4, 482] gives 3.0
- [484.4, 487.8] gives 6.5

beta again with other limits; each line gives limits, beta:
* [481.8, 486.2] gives 1.3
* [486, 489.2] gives 1.2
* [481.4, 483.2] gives 0.8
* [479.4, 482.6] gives 1.0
